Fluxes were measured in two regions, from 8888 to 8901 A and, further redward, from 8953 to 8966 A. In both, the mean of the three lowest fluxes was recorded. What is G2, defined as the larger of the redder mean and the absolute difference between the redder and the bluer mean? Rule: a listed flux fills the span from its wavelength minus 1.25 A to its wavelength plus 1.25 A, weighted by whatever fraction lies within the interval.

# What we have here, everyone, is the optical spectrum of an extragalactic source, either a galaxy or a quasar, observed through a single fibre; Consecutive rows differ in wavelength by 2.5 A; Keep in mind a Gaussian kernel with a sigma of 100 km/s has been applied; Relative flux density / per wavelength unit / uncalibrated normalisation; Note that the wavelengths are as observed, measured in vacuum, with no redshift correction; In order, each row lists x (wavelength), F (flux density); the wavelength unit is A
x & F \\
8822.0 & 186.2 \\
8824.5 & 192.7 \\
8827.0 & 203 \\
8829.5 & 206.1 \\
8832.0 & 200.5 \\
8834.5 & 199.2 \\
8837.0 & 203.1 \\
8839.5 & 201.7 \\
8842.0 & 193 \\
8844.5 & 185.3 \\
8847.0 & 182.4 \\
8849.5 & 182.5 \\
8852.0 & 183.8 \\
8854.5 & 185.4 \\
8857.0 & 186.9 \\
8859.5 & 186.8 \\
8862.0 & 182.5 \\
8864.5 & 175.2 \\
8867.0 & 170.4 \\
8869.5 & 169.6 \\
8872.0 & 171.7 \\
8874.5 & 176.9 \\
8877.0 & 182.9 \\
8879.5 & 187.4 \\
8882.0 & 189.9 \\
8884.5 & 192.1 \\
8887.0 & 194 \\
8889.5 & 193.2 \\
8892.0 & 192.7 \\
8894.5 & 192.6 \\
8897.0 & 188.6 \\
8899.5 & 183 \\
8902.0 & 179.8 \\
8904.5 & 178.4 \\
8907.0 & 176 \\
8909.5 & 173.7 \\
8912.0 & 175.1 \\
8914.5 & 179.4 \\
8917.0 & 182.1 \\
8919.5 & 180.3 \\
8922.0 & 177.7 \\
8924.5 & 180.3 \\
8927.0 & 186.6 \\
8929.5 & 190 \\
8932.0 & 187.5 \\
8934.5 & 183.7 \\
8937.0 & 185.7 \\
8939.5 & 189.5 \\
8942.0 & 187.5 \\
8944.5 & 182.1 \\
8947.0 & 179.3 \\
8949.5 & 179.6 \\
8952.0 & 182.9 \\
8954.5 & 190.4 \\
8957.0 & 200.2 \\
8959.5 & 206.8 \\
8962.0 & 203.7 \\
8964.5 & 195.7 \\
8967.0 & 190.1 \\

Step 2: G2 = 195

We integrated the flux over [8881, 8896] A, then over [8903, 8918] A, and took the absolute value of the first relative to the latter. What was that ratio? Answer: 1.08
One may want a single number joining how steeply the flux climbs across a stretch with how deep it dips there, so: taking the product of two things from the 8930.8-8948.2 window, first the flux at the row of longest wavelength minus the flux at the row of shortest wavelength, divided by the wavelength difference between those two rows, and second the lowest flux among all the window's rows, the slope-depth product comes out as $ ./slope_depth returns -98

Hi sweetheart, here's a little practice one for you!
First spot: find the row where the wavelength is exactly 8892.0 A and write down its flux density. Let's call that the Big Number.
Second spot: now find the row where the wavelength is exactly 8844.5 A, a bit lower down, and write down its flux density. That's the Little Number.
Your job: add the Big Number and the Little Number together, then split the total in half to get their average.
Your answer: 189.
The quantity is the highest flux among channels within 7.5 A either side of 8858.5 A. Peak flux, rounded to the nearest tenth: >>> 186.9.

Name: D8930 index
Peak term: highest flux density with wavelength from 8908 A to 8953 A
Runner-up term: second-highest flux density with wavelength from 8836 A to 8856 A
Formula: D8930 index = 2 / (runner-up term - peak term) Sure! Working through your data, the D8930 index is 0.2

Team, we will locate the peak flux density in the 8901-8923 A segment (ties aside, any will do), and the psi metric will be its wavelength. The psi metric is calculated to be 8917.0 A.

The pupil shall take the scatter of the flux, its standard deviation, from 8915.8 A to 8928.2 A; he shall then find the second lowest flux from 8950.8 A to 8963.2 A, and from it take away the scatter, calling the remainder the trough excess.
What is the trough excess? 187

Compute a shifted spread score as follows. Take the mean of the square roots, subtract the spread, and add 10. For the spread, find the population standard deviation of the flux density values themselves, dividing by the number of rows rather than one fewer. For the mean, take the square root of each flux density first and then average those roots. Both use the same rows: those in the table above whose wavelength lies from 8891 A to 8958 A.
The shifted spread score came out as 17.4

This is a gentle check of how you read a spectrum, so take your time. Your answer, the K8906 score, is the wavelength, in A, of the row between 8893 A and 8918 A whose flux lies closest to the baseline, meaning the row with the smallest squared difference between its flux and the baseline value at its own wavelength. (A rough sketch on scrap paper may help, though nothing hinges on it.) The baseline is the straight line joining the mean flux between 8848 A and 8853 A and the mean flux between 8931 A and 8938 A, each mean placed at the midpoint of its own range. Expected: 8899.5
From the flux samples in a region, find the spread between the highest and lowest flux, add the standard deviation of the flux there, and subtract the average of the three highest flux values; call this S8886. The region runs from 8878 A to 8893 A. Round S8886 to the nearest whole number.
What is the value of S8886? -184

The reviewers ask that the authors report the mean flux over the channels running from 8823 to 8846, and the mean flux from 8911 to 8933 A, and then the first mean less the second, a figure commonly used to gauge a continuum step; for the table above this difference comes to 16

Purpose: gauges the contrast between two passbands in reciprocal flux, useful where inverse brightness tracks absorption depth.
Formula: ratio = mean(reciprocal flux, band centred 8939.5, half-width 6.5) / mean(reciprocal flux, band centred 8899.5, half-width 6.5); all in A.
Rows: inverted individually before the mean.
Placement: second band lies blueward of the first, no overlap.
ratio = 0.99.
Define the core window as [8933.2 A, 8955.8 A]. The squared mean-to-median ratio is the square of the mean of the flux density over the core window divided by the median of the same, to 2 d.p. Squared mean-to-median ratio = 1.01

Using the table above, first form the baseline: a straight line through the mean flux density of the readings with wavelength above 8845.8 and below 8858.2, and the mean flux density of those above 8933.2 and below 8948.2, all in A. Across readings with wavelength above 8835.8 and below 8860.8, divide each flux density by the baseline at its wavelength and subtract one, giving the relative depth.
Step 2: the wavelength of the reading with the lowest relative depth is 8847.0 A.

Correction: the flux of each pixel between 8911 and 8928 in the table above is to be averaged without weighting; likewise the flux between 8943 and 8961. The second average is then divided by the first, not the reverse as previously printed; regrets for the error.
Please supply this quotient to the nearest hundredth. 1.05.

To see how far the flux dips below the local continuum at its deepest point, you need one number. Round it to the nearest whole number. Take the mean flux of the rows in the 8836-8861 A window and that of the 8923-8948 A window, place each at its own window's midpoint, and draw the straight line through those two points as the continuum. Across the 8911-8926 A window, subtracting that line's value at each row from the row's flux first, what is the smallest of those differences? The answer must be -11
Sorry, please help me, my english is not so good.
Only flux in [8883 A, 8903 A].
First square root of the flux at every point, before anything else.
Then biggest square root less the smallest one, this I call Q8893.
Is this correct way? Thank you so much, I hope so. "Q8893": 0.5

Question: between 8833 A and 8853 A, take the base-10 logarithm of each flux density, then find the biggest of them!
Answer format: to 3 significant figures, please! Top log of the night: 2.31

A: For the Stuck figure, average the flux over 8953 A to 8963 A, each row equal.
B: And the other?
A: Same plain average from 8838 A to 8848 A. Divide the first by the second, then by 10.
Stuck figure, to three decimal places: 0.105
